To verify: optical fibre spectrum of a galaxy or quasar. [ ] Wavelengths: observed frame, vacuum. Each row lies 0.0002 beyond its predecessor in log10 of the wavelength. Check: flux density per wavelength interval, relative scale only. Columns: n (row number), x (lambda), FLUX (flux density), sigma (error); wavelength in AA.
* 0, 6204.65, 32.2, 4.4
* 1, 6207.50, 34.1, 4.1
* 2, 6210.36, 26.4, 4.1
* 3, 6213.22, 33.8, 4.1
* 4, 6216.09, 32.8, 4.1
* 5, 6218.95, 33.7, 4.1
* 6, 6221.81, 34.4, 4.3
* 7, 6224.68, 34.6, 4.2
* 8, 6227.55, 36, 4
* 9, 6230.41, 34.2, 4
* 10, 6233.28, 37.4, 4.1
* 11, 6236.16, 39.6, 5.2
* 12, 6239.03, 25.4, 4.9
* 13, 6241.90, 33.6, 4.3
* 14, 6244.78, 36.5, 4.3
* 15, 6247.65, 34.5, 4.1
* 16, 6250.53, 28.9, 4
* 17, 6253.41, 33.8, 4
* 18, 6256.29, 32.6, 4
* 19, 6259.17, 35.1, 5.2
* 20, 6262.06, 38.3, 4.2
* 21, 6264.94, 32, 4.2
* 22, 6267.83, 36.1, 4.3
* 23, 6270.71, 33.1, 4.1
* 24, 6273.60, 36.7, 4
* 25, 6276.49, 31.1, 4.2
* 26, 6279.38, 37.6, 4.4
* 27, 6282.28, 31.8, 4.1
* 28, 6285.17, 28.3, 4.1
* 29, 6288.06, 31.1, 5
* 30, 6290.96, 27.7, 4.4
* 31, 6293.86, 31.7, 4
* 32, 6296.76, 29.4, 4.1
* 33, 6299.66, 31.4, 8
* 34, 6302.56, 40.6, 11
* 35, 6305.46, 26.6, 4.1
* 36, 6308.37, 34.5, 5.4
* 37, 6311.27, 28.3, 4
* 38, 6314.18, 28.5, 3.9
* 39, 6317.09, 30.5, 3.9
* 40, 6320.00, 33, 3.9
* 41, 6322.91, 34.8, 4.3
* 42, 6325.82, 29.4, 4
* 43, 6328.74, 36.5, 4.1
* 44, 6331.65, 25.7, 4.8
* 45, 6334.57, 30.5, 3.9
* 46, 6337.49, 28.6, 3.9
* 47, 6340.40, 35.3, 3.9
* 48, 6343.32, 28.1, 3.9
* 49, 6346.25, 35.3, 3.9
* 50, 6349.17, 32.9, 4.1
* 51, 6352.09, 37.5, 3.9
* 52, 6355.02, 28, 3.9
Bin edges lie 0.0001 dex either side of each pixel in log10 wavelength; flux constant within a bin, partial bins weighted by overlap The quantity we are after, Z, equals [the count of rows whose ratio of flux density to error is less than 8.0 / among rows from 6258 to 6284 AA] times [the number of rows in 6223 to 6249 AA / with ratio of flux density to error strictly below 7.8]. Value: 8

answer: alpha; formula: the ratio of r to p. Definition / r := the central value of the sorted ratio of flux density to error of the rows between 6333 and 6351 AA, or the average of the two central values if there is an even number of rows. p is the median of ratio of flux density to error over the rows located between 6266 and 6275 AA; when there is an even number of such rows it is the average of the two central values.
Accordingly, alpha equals 0.94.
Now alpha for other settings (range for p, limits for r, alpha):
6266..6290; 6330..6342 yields 0.96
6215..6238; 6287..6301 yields 0.77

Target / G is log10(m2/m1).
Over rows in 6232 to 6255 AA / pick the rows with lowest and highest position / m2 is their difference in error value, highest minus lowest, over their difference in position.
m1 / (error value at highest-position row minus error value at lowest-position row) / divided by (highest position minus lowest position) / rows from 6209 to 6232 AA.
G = 0.0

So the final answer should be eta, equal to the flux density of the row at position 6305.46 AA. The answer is 26.6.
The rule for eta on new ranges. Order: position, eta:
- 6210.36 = 26.4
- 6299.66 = 31.4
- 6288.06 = 31.1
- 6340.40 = 35.3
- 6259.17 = 35.1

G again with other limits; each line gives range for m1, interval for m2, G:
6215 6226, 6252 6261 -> 1.3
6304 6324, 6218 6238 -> 0.7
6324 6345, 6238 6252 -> 1.1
